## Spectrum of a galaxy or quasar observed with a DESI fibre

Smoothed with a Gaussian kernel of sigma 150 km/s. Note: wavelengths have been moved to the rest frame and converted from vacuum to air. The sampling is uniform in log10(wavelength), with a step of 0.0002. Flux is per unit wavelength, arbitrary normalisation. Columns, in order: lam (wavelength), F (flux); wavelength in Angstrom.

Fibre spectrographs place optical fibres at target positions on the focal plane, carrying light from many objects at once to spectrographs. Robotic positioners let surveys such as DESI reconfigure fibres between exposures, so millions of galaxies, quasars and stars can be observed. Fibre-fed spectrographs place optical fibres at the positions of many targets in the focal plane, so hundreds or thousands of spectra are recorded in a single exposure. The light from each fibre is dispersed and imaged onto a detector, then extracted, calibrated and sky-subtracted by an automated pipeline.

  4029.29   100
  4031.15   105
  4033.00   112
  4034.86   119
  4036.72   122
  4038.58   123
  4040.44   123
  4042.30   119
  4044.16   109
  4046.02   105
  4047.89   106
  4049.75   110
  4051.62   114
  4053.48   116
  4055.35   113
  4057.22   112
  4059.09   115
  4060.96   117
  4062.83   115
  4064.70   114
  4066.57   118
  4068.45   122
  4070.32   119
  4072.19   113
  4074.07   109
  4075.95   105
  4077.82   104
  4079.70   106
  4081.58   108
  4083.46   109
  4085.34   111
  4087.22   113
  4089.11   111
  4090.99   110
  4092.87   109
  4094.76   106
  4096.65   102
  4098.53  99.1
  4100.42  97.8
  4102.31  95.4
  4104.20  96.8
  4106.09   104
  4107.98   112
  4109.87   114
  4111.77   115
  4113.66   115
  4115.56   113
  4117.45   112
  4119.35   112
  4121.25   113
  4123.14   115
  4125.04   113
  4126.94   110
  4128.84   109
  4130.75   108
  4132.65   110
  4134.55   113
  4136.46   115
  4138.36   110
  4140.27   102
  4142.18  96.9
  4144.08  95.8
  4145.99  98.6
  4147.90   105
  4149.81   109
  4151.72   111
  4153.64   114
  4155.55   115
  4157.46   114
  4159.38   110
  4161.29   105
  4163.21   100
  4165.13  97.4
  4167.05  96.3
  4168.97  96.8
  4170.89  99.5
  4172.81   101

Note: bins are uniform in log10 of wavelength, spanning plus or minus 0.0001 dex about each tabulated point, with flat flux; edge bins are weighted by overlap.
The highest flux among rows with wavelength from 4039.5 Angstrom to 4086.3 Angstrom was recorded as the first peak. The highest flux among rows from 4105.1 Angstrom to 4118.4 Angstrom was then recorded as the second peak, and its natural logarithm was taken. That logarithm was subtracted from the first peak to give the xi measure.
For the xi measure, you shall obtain 118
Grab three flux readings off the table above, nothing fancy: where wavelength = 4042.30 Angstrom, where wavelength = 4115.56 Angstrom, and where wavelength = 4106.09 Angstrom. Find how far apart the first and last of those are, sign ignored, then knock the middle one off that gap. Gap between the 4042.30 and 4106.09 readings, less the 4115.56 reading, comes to -98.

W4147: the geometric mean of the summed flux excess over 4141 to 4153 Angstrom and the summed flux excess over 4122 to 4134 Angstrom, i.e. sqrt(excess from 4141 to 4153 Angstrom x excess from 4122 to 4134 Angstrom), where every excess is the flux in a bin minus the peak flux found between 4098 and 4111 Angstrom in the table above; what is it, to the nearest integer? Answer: 36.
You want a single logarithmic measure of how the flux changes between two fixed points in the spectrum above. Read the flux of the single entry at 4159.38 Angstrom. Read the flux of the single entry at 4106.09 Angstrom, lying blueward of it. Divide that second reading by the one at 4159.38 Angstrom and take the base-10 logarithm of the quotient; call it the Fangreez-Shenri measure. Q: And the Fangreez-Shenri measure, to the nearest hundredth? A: -0.02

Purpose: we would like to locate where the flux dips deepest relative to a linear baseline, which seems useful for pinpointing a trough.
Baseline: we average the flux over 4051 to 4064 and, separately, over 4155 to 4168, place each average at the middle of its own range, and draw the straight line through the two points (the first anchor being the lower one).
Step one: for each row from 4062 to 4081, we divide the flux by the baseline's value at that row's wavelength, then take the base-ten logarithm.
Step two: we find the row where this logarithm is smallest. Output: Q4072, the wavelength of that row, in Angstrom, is 4077.82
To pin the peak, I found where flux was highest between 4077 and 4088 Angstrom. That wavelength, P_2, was 4087.22 Angstrom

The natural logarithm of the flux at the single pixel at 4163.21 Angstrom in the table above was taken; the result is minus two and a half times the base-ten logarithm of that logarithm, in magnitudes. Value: -1.66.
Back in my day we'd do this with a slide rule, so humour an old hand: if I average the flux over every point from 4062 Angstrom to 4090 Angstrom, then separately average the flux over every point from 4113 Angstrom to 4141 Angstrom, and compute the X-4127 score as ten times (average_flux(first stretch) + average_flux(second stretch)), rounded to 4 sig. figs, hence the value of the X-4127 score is 2231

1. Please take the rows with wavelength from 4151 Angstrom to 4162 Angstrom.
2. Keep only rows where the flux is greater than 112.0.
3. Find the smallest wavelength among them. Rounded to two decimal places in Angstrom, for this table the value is 4153.64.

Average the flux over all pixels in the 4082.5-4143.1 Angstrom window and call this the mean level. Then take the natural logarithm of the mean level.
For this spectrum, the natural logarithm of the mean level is 4.69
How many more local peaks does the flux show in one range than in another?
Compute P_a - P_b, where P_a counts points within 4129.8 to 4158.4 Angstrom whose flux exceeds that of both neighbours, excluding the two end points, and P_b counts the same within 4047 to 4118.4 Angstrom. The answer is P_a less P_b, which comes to -2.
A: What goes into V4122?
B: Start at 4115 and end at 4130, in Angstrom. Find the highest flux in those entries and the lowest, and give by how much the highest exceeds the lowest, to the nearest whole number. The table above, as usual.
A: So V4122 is 6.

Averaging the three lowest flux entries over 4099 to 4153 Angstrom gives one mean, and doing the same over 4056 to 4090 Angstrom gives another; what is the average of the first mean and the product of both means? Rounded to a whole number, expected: 5088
